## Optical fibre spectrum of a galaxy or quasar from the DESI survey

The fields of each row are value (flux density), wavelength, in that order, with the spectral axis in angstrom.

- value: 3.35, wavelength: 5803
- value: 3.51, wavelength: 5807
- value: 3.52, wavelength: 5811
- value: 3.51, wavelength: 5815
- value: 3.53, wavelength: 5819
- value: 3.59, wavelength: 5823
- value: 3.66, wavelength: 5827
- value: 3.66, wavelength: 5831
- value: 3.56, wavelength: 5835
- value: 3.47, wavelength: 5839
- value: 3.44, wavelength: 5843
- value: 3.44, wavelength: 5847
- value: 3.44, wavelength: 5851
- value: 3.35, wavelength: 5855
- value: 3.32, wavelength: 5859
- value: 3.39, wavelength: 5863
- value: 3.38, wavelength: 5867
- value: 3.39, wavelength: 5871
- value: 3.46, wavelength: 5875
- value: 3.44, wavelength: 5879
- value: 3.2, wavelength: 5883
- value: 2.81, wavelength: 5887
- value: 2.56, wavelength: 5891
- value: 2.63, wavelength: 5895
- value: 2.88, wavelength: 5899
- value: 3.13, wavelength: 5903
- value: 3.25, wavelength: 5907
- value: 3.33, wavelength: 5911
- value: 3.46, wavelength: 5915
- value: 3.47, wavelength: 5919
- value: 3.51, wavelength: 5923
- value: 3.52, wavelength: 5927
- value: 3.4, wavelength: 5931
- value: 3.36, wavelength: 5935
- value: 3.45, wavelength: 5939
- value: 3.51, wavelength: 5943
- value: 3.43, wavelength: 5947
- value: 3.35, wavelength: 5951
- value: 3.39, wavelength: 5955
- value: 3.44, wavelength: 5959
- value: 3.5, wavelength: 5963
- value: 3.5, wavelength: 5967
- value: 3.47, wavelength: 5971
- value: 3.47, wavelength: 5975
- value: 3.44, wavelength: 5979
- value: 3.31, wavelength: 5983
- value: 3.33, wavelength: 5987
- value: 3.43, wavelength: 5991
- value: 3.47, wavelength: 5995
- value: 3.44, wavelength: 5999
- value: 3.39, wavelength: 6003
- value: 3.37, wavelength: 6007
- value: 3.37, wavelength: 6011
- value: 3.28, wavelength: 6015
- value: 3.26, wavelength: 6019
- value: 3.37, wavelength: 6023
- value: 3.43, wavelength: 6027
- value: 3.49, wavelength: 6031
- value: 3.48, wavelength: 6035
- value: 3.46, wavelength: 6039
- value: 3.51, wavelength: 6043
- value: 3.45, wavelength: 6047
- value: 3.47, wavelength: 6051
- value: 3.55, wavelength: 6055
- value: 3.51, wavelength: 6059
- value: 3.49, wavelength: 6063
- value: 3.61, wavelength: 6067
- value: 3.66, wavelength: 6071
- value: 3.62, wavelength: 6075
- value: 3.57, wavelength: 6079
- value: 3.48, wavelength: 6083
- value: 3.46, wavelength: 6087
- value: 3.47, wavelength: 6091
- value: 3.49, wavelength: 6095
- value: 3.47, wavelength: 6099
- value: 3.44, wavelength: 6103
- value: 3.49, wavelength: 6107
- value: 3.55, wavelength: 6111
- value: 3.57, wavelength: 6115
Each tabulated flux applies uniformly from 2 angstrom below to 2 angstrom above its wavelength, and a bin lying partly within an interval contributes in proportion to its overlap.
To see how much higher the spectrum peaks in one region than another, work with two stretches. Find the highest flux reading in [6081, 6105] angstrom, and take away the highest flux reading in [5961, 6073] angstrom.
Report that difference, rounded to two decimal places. -0.17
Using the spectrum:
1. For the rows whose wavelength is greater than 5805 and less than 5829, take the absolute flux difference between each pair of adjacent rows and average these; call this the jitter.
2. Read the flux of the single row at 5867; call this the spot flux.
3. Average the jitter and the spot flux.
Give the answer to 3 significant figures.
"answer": 1.71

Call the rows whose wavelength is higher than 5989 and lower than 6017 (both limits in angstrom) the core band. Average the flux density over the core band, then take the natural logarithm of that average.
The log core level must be 1.222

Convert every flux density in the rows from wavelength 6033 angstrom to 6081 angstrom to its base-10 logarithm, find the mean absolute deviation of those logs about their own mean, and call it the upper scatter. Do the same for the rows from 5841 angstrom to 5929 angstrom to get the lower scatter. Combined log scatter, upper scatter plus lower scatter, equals 0.038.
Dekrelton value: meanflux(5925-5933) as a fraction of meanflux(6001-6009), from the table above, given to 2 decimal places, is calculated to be 1.02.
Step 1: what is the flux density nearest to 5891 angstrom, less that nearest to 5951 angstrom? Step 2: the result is -0.79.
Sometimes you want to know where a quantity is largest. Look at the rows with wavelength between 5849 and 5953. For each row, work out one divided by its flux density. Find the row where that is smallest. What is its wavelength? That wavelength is 5927 angstrom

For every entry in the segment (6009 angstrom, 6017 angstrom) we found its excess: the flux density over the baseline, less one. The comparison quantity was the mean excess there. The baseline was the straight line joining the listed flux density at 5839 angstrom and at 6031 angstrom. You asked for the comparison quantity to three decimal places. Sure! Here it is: -0.047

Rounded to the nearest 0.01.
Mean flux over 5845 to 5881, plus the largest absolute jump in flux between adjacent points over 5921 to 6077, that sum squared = 12.47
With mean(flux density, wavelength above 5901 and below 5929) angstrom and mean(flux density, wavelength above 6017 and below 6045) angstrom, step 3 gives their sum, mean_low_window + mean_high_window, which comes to 6.81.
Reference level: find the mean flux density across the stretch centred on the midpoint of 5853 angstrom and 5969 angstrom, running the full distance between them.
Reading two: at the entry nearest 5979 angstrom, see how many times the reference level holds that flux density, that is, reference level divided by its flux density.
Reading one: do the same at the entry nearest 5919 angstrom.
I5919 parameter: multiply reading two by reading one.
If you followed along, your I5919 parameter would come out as 0.91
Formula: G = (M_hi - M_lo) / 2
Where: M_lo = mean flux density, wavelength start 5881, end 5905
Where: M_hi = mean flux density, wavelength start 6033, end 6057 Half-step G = 0.31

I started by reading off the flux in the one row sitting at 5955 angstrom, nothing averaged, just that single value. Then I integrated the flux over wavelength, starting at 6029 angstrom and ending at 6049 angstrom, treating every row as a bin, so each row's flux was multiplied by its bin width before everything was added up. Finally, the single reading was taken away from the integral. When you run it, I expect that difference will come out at 66.2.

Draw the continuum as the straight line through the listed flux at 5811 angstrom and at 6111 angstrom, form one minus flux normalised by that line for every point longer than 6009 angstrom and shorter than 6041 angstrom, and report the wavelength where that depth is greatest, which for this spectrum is 6019 angstrom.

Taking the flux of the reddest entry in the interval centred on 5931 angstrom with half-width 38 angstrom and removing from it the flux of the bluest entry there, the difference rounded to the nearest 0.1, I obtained 0.9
